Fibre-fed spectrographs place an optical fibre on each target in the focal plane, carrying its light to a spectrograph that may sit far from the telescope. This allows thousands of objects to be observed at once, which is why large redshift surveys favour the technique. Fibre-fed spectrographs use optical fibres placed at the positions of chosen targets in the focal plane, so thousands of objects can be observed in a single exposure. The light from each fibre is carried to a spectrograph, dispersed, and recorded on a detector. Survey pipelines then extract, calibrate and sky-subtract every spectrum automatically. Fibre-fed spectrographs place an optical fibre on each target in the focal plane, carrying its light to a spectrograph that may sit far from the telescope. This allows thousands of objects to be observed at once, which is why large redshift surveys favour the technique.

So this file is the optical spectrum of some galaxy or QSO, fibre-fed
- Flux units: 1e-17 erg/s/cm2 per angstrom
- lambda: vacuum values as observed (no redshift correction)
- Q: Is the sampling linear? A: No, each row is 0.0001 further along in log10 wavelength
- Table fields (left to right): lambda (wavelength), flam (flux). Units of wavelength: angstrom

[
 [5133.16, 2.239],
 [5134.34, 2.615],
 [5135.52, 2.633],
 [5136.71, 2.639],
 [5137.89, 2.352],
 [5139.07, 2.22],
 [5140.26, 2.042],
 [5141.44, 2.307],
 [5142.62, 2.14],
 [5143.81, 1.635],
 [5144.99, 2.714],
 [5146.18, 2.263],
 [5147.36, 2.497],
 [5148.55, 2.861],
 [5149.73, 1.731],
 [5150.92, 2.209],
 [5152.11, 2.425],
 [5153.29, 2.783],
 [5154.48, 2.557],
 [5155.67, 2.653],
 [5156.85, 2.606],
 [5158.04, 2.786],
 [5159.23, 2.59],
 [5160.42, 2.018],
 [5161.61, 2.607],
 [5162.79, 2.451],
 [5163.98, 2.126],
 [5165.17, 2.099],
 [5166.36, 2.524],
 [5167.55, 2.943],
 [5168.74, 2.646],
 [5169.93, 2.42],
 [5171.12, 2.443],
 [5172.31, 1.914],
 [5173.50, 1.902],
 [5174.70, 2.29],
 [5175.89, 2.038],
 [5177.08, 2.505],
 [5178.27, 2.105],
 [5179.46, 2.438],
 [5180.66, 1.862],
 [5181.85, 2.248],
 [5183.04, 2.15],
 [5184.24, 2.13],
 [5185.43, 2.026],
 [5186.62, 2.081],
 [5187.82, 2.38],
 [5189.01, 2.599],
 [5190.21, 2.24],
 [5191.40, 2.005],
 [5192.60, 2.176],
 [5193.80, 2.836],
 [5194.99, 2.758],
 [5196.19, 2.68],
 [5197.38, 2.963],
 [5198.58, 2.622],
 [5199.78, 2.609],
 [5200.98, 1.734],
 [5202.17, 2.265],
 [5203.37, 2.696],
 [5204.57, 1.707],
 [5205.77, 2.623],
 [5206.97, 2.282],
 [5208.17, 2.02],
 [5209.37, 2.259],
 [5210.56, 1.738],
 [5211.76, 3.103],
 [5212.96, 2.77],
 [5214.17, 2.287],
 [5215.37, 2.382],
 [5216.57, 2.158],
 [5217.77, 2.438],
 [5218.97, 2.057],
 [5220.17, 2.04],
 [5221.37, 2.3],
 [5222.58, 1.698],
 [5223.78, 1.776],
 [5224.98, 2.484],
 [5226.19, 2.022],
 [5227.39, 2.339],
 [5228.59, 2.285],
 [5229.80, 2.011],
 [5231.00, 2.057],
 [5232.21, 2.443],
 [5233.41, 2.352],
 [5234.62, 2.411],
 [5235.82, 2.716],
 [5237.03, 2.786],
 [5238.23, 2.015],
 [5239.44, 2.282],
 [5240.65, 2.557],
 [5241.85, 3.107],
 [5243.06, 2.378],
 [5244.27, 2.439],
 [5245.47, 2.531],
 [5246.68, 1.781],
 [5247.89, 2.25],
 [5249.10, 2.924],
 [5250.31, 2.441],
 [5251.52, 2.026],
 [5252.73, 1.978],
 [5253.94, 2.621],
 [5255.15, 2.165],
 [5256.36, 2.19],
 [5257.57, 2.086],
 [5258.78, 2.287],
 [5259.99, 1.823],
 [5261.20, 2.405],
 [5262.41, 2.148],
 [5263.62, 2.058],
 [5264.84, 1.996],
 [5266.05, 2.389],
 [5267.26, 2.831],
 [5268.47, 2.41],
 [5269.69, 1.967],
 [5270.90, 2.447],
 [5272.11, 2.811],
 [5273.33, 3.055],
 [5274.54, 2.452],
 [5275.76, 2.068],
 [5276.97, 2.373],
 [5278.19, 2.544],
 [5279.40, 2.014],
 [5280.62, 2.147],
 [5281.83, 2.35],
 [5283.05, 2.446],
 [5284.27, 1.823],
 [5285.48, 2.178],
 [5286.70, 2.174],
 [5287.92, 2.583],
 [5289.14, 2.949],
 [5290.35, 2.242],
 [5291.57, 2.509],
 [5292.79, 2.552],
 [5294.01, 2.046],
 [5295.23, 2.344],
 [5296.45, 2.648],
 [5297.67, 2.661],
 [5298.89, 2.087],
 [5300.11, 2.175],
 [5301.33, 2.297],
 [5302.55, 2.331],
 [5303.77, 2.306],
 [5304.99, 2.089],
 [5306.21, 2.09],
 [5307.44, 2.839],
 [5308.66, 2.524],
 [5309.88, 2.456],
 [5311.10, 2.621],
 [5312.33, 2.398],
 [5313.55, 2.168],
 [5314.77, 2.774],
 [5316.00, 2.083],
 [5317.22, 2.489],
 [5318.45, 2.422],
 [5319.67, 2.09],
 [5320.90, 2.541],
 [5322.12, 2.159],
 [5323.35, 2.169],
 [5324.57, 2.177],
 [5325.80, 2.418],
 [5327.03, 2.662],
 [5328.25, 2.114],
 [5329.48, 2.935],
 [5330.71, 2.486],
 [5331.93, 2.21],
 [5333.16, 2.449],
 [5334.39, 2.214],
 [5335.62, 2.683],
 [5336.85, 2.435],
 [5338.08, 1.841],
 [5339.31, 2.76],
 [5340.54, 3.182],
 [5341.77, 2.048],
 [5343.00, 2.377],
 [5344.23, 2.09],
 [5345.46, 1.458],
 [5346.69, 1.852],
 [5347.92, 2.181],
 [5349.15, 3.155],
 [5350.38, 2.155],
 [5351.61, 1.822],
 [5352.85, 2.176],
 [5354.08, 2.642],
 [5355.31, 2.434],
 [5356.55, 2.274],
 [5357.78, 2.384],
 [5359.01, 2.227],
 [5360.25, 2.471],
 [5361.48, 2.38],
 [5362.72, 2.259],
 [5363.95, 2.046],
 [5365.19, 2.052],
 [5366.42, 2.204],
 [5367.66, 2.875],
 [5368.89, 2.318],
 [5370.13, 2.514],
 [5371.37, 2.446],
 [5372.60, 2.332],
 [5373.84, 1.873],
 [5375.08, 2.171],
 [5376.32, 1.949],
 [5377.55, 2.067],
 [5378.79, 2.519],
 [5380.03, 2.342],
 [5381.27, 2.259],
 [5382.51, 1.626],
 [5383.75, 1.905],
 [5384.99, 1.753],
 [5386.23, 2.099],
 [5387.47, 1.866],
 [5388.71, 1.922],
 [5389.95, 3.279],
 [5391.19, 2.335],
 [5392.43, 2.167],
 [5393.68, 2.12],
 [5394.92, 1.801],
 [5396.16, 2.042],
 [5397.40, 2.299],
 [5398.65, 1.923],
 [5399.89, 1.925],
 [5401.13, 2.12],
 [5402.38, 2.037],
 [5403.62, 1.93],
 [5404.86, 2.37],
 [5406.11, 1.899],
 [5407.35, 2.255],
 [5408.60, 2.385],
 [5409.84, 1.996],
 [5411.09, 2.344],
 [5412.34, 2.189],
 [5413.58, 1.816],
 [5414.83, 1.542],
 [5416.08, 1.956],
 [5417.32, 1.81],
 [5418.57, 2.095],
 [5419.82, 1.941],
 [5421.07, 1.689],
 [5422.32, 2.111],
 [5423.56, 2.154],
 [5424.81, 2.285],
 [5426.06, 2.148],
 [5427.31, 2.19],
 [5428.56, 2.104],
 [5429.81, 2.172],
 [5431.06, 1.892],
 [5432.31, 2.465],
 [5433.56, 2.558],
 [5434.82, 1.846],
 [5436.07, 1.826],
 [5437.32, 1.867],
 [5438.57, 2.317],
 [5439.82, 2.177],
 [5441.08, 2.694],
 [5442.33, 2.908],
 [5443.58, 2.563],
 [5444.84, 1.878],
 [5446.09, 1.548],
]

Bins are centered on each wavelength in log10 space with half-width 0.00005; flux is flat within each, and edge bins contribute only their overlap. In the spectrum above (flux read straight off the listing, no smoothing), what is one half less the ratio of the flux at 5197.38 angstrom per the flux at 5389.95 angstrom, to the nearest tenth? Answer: -0.4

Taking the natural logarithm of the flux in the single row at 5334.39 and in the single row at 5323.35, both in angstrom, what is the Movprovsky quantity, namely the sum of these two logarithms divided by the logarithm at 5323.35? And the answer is 2.03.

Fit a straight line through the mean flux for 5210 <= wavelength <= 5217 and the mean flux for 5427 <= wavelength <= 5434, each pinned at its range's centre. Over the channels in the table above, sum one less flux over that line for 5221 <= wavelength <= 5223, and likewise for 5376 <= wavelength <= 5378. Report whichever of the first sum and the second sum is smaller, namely 0.23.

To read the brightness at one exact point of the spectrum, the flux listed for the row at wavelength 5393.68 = 2.12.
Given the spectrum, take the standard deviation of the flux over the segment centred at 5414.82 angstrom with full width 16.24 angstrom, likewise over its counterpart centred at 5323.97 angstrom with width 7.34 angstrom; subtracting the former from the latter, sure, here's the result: -0.04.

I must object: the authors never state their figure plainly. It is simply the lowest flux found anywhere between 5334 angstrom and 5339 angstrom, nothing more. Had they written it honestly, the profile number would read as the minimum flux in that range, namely 1.841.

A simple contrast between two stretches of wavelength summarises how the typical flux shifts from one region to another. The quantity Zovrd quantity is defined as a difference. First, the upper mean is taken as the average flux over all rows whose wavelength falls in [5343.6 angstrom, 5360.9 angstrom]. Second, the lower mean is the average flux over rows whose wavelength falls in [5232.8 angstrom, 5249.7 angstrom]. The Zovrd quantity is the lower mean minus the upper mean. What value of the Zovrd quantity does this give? 0.23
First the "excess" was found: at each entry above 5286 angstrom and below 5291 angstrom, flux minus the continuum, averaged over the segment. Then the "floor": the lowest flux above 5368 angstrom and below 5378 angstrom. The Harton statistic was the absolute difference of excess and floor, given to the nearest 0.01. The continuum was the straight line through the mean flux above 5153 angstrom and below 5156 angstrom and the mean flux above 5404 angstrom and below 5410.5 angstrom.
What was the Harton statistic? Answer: 1.79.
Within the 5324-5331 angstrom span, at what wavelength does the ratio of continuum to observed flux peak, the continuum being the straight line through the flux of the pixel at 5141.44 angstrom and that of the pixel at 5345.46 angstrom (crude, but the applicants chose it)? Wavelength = 5328.25 angstrom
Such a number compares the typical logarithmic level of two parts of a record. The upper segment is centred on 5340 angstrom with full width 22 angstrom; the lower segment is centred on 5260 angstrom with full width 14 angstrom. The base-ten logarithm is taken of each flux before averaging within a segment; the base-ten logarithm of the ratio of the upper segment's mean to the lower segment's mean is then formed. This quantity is 0.03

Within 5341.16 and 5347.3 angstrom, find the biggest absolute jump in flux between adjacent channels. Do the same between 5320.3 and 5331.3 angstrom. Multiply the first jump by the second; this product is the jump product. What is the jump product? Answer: 0.52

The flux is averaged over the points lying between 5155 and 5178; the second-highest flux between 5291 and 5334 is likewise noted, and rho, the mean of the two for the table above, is 2.62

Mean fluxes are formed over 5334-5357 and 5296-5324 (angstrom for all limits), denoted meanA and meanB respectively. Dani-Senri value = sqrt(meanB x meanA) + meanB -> 4.70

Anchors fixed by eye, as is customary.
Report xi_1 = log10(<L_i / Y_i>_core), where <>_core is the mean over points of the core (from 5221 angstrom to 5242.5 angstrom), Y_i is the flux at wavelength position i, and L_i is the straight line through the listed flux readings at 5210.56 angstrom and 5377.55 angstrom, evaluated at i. -0.105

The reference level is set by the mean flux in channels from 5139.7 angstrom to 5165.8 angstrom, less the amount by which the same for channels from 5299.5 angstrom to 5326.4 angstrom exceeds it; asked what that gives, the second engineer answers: 2.39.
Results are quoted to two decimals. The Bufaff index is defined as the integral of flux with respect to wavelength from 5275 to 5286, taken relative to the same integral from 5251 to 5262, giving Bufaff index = 1.02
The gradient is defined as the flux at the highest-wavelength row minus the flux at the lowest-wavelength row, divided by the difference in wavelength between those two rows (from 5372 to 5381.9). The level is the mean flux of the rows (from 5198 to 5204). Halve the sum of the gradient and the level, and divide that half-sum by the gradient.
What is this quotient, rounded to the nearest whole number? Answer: -141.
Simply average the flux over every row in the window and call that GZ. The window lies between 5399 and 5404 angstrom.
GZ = 2.00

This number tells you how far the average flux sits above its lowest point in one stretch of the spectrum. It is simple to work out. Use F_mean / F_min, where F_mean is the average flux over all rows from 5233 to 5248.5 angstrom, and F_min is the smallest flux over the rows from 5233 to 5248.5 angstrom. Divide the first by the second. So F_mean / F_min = 1.37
